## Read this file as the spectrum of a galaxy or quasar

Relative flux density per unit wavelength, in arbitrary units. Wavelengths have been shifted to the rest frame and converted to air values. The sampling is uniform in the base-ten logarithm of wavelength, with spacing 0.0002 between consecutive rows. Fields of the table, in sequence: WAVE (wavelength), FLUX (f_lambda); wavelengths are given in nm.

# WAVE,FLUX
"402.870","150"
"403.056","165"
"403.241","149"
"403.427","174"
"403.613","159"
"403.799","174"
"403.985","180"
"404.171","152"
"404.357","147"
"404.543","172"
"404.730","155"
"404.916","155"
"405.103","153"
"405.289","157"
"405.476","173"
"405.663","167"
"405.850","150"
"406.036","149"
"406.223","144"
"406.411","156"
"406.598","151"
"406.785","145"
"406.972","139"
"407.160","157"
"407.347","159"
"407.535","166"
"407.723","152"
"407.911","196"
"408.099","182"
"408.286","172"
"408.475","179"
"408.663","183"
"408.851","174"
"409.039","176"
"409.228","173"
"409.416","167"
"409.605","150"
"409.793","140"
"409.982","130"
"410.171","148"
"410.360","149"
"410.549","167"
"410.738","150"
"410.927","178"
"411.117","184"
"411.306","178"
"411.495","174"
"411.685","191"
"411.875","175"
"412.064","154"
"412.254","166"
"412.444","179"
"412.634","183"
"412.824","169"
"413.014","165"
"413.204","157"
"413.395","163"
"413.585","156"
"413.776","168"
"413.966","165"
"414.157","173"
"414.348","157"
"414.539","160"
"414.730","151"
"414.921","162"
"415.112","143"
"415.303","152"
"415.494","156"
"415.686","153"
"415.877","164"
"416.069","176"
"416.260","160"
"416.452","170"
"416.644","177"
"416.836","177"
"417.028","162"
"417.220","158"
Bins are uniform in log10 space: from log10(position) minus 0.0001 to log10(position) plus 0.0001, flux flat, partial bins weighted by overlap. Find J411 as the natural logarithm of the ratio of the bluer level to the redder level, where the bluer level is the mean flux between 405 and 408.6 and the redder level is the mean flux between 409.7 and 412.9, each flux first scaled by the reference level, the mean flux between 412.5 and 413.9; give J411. -0.03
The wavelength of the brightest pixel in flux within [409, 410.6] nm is 409.039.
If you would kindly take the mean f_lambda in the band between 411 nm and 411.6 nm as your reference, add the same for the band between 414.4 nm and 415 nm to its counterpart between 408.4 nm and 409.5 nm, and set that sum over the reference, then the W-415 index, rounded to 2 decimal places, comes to 1.86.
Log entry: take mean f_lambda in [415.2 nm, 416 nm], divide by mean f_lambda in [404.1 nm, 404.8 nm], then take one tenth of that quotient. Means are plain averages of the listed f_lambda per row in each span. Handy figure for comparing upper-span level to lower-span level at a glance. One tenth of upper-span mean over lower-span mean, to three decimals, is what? 0.100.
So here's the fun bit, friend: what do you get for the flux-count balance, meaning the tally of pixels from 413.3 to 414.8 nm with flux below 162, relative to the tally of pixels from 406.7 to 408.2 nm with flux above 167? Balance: 2.0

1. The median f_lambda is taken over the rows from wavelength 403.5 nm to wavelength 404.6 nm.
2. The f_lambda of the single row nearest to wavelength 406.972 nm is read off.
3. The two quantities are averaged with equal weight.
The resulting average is 152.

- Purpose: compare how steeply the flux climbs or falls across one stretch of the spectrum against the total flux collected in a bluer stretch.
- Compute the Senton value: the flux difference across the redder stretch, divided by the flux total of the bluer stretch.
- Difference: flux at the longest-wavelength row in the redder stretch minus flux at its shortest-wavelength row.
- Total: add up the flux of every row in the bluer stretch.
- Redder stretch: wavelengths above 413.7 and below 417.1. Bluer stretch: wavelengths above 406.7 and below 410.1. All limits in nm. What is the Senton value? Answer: -0.002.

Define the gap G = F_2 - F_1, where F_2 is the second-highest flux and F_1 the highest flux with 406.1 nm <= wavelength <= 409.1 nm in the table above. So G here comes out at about -13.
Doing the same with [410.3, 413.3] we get -7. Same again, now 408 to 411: -1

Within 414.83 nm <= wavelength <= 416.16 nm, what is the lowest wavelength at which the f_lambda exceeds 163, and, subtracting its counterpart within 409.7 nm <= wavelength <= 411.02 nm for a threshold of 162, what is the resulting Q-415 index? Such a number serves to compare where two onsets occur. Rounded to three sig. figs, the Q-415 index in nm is 5.33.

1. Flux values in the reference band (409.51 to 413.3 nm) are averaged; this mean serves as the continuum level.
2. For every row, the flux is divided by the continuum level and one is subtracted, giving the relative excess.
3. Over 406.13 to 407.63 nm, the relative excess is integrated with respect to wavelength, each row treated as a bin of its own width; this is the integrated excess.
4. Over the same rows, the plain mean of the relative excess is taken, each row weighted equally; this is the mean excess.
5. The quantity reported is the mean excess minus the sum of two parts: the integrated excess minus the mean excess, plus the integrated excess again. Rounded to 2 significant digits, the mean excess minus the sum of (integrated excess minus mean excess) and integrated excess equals 0.074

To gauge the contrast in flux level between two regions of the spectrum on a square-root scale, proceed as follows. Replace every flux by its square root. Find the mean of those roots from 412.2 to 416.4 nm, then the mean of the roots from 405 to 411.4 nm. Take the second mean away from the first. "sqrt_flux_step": 0.1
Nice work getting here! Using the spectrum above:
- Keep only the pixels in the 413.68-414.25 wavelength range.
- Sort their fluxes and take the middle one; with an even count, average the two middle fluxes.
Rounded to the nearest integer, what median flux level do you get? 168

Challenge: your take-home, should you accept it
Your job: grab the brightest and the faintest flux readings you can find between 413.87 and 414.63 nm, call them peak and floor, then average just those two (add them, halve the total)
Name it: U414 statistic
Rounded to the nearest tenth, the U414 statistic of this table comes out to 165.0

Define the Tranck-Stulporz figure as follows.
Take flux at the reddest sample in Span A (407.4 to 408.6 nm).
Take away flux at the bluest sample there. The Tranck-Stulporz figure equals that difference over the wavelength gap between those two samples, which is 14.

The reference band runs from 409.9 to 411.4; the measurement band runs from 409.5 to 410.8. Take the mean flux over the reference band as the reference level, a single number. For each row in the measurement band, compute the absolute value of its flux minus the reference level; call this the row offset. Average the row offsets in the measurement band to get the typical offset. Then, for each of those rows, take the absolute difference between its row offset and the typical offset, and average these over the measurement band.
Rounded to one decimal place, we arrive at 6.2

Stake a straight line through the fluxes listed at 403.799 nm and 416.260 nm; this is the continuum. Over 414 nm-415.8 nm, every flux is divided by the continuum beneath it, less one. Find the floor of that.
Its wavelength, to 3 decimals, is 415.112 nm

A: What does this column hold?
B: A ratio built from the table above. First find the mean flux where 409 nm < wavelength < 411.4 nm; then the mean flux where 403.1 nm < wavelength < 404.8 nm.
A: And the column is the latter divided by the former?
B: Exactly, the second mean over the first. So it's 1.01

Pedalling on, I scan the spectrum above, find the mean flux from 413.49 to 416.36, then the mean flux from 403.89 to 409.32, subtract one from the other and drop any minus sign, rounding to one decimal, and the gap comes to 2.8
